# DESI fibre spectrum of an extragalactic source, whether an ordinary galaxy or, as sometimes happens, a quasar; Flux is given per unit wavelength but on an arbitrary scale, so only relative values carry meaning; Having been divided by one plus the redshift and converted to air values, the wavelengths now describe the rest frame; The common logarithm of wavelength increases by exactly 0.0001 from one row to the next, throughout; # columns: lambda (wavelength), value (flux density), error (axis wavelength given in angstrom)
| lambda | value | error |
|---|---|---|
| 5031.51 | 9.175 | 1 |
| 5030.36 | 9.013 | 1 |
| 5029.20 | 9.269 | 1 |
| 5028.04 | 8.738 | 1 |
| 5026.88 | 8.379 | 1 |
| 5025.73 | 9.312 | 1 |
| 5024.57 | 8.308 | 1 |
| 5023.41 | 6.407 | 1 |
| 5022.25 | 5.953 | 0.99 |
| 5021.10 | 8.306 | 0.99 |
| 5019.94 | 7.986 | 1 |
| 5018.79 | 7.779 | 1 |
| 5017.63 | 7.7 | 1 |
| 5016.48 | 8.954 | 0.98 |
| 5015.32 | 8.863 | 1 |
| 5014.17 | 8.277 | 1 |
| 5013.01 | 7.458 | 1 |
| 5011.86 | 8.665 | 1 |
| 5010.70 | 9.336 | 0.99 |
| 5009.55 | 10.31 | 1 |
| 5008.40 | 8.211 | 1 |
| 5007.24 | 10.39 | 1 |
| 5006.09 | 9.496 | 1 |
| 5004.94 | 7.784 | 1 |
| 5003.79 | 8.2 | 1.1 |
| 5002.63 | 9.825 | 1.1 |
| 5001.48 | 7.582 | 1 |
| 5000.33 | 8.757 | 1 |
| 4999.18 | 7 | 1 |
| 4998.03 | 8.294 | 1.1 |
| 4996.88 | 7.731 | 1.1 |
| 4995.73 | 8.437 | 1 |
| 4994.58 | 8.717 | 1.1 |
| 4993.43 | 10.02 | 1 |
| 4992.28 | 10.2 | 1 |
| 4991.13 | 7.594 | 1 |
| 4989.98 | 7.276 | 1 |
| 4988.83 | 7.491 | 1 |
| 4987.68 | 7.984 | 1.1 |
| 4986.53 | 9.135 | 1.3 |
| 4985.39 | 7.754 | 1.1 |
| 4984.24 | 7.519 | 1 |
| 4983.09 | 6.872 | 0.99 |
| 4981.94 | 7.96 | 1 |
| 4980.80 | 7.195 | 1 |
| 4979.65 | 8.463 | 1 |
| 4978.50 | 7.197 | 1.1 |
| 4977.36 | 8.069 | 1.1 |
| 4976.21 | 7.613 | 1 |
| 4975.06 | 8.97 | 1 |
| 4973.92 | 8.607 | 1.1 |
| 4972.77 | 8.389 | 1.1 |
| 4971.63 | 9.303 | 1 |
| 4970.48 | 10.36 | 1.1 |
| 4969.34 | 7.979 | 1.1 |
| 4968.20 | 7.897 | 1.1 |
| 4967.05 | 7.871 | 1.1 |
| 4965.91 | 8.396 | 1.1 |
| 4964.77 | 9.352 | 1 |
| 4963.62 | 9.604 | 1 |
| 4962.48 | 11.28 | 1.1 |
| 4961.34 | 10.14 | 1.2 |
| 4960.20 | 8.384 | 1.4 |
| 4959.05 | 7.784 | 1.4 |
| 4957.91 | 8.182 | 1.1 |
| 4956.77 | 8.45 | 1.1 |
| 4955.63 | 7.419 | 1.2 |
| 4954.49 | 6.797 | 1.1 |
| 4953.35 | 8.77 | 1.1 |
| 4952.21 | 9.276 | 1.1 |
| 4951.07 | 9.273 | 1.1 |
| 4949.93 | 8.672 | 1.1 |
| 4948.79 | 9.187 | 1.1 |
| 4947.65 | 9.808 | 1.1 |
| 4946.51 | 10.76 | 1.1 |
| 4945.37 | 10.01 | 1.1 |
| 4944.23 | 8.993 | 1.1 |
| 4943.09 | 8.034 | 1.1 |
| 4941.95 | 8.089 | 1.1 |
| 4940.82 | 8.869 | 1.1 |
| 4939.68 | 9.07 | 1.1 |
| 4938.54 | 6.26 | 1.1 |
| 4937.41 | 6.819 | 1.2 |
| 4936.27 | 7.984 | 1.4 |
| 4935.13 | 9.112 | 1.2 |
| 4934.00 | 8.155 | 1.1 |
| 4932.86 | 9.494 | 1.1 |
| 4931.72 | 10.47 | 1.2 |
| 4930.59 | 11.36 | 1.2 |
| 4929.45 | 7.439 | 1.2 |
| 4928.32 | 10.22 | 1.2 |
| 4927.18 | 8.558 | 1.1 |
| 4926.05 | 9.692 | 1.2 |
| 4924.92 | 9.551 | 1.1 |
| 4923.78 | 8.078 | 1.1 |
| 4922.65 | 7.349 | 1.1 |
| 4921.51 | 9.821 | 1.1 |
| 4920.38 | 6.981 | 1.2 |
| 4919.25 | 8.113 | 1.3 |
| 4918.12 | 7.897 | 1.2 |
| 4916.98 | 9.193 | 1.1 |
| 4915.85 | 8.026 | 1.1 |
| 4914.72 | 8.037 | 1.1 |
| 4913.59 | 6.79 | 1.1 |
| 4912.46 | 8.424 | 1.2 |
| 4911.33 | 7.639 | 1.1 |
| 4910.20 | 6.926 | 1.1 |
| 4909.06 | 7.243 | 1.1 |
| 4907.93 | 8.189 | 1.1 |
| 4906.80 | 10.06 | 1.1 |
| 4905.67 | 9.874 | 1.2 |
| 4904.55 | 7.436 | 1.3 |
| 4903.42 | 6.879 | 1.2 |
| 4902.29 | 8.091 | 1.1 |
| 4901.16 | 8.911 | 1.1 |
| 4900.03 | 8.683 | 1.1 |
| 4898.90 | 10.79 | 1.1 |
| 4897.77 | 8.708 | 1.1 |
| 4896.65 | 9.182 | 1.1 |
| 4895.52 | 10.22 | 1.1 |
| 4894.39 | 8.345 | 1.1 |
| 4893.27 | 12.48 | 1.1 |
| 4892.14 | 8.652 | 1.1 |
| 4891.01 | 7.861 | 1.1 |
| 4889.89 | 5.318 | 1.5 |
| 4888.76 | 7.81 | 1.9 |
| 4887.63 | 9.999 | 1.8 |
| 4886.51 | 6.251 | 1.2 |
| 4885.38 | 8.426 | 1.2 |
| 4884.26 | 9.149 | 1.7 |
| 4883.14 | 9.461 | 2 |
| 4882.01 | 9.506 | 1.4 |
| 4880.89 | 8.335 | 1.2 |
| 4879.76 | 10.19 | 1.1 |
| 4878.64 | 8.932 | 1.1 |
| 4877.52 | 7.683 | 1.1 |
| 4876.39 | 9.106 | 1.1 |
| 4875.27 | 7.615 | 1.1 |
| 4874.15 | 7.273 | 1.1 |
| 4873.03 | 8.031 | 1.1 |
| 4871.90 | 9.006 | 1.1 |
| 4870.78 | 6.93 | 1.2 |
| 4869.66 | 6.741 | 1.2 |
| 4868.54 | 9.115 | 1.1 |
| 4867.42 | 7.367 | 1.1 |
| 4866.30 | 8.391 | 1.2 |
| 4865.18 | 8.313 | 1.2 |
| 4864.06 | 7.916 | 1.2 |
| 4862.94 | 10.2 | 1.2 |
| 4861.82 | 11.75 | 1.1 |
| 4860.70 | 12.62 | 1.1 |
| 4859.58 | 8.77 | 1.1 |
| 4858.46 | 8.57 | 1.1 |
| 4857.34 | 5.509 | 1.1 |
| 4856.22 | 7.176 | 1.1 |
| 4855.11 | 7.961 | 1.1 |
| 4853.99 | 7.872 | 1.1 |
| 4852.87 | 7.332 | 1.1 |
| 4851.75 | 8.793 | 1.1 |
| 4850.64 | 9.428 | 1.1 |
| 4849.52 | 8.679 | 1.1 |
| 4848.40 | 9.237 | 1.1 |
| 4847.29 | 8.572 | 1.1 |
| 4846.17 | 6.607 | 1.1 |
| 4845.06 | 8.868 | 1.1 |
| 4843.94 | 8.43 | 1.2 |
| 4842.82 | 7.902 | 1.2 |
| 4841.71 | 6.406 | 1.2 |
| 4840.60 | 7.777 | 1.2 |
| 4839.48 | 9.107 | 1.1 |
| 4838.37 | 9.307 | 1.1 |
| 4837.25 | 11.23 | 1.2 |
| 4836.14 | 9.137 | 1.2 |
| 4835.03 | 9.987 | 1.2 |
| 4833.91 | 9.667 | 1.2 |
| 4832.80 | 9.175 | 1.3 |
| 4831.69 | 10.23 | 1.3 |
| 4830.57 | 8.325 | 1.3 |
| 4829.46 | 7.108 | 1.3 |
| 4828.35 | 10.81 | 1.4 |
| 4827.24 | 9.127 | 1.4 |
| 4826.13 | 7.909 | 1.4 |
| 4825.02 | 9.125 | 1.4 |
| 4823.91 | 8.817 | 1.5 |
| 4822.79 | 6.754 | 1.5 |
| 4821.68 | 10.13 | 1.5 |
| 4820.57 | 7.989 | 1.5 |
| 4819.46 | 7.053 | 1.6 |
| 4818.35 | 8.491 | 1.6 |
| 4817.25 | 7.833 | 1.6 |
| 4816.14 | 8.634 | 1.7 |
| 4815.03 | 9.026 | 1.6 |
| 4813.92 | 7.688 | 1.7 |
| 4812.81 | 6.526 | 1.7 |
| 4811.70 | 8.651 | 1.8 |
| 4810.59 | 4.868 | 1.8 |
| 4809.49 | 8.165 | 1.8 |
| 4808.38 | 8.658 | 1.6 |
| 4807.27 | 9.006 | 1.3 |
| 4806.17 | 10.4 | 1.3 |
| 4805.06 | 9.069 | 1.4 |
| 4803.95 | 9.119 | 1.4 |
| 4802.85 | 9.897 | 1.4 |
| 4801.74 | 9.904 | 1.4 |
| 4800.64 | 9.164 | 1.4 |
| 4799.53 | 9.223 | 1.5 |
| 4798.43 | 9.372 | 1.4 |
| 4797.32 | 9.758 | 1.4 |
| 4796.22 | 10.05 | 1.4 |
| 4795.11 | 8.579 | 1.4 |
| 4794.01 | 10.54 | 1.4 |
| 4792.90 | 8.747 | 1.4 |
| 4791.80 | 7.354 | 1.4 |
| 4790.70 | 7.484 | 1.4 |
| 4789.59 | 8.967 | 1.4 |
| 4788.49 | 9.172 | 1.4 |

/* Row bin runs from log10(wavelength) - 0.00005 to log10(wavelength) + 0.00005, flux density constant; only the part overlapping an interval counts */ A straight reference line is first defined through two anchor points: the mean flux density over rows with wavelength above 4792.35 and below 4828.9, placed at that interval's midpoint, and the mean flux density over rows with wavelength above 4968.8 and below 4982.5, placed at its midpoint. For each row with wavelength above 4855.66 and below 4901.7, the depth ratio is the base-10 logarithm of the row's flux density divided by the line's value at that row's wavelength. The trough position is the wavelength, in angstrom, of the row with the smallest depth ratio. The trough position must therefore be 4889.89 angstrom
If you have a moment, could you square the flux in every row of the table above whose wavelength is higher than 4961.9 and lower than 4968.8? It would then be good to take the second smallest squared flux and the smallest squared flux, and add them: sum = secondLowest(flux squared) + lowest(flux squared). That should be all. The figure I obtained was 124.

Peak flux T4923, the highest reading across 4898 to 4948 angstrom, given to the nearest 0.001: 11.360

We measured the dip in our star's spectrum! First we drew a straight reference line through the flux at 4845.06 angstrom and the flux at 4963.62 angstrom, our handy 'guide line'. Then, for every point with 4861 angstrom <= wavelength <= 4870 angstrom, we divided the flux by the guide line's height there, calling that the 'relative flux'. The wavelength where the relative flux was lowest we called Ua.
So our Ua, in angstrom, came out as 4869.66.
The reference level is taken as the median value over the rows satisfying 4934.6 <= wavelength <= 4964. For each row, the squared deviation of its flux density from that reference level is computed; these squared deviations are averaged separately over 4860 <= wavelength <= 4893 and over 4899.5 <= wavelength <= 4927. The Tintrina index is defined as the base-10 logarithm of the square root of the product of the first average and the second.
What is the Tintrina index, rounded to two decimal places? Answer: 0.25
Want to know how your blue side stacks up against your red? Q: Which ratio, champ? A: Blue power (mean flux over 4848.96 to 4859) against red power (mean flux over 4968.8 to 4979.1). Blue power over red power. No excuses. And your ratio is 0.93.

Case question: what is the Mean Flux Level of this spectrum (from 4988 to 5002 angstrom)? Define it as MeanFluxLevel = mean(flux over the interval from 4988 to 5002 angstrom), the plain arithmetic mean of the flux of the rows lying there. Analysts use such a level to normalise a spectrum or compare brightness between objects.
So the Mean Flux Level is 8.26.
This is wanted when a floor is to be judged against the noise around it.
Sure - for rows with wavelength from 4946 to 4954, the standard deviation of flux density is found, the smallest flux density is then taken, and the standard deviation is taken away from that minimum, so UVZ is 8.0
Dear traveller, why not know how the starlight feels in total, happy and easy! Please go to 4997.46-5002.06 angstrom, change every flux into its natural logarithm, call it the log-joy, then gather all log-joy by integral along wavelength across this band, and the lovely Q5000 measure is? 9.51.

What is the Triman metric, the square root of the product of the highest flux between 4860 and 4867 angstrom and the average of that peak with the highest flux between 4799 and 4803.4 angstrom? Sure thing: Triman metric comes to 11.9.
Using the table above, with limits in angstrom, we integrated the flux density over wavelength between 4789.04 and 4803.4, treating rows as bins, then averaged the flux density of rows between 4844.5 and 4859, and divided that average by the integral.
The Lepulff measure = 0.0612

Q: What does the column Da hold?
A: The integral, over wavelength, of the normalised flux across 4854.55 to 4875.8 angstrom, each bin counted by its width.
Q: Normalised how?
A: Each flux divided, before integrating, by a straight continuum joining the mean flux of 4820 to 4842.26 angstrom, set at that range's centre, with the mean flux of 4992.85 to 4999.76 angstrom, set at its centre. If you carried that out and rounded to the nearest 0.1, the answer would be 20.3 angstrom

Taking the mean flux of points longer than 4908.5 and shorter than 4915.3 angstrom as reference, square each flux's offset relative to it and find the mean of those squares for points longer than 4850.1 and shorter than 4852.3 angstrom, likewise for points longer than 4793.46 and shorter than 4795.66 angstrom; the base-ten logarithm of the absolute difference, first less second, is 0.40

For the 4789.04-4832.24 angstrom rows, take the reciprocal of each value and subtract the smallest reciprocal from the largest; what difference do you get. 0.11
